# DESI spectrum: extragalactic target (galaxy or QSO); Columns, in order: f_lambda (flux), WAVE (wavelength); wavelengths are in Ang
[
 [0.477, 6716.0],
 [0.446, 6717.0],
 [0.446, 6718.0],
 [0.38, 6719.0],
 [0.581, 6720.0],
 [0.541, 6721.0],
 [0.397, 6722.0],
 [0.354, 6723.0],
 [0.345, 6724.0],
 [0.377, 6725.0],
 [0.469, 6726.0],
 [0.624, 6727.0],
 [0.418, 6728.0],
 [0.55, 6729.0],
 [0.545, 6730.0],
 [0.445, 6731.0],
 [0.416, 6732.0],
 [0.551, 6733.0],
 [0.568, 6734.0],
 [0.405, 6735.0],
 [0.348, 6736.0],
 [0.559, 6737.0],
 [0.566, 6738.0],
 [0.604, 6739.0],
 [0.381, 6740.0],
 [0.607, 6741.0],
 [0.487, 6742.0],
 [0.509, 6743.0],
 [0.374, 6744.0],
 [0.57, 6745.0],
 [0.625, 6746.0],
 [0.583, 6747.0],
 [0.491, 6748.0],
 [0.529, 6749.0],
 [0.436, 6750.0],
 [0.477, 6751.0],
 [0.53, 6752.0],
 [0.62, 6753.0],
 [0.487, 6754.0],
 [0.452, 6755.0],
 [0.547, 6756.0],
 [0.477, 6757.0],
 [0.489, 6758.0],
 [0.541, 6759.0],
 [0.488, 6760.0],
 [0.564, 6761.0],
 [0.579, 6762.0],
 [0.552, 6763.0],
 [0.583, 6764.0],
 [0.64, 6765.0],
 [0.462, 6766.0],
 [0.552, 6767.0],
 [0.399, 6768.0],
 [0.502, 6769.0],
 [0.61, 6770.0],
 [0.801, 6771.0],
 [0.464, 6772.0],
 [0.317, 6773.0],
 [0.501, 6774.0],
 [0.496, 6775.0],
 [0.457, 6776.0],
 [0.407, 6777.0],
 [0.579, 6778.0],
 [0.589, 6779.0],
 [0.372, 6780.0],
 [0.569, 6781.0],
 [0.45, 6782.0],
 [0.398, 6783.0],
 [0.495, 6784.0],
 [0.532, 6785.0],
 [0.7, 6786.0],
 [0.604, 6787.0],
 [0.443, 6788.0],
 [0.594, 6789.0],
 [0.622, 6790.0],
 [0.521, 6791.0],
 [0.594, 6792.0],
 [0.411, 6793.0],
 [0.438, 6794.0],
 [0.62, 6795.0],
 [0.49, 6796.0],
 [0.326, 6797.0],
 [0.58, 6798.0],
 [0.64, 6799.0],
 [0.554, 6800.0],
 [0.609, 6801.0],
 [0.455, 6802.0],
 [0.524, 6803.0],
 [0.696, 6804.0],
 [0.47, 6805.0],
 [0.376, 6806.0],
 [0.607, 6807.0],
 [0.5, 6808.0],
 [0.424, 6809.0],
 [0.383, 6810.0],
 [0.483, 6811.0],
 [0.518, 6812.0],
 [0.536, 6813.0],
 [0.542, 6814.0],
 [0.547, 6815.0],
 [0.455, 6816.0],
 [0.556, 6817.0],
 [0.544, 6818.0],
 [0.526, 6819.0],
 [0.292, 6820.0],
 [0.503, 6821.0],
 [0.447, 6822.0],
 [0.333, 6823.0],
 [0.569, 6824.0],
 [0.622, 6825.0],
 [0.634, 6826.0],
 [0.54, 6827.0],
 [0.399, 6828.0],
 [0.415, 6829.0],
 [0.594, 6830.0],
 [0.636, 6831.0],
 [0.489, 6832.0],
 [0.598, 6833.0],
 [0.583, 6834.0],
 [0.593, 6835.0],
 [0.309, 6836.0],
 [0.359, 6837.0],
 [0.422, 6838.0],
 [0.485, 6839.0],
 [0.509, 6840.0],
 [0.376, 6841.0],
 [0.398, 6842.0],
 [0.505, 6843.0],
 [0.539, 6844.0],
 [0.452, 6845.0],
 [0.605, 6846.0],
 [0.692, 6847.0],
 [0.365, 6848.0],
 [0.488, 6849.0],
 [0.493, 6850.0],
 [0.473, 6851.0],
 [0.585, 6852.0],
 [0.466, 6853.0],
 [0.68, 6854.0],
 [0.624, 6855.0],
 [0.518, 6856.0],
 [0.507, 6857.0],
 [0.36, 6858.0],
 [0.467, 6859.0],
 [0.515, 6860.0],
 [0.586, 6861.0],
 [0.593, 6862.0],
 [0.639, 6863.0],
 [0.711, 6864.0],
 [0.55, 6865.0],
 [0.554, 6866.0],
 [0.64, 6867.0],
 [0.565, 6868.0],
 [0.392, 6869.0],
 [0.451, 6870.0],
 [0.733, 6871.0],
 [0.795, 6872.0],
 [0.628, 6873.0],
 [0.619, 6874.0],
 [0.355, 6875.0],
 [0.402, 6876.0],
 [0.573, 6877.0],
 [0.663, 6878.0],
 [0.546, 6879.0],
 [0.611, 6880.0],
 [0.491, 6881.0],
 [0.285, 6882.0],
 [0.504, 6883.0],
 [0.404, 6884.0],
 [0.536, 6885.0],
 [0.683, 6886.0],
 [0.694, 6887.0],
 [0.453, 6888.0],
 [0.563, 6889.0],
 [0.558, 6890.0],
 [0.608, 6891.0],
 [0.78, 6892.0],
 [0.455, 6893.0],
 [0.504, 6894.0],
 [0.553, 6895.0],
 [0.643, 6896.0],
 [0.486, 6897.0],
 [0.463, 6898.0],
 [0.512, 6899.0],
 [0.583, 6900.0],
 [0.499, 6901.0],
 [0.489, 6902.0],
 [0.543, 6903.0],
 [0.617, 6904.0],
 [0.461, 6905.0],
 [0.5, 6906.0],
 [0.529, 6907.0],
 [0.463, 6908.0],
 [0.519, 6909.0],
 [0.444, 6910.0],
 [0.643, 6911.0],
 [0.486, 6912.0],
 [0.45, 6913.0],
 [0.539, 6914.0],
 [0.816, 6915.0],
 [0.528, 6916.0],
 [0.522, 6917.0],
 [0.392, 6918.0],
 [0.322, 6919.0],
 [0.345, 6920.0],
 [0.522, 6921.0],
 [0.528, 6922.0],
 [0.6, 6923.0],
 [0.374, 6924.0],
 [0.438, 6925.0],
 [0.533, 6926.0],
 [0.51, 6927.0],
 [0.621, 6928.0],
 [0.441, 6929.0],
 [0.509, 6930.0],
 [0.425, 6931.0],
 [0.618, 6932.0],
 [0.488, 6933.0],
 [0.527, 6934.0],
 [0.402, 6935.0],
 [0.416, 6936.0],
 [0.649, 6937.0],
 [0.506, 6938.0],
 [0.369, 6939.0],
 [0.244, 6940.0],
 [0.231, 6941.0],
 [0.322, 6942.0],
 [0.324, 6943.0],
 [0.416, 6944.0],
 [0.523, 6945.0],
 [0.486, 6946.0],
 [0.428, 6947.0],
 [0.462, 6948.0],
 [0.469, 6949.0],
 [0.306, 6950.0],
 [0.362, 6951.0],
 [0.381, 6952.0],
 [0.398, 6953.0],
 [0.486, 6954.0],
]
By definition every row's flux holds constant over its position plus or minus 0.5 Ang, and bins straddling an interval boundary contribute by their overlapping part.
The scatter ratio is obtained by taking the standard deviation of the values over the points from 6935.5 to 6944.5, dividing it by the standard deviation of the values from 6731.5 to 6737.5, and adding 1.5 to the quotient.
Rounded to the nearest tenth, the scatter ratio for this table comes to 2.9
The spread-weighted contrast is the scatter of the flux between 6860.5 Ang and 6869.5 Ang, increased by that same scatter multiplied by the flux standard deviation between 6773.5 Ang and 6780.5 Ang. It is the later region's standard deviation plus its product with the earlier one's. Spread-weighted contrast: 0.09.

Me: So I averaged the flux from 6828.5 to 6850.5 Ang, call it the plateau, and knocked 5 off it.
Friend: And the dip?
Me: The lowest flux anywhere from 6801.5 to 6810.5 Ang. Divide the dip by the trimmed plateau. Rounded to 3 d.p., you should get -0.083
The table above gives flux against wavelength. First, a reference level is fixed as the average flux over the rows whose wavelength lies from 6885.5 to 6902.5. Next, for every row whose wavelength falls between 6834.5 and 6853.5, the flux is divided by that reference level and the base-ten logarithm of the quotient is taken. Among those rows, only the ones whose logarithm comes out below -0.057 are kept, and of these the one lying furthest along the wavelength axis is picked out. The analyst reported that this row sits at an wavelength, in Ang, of 6853.0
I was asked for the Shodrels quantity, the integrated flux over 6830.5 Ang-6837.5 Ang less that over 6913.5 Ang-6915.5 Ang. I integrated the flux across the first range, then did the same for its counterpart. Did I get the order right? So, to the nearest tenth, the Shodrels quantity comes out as 2.2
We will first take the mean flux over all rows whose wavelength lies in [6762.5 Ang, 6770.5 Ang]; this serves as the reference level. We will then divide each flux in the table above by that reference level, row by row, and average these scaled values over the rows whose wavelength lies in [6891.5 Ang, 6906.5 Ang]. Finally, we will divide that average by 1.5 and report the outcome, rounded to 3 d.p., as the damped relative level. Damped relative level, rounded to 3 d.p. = 0.669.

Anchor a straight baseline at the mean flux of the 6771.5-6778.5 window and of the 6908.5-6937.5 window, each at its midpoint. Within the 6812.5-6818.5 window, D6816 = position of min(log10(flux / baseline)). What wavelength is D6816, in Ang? 6816.0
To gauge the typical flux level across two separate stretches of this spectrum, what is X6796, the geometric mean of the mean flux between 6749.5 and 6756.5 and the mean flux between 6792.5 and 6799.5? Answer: 0.504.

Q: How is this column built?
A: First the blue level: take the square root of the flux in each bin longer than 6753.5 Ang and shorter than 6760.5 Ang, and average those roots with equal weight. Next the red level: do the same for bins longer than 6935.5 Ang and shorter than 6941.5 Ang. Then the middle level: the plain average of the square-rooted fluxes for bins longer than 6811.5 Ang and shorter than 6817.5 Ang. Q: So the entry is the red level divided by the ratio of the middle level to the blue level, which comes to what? 0.61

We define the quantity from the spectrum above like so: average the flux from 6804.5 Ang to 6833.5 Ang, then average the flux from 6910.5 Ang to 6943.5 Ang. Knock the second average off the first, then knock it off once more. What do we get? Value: -0.447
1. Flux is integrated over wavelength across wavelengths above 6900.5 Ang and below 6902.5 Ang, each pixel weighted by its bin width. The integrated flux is 0.99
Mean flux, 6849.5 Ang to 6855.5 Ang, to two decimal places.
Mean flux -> 0.55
